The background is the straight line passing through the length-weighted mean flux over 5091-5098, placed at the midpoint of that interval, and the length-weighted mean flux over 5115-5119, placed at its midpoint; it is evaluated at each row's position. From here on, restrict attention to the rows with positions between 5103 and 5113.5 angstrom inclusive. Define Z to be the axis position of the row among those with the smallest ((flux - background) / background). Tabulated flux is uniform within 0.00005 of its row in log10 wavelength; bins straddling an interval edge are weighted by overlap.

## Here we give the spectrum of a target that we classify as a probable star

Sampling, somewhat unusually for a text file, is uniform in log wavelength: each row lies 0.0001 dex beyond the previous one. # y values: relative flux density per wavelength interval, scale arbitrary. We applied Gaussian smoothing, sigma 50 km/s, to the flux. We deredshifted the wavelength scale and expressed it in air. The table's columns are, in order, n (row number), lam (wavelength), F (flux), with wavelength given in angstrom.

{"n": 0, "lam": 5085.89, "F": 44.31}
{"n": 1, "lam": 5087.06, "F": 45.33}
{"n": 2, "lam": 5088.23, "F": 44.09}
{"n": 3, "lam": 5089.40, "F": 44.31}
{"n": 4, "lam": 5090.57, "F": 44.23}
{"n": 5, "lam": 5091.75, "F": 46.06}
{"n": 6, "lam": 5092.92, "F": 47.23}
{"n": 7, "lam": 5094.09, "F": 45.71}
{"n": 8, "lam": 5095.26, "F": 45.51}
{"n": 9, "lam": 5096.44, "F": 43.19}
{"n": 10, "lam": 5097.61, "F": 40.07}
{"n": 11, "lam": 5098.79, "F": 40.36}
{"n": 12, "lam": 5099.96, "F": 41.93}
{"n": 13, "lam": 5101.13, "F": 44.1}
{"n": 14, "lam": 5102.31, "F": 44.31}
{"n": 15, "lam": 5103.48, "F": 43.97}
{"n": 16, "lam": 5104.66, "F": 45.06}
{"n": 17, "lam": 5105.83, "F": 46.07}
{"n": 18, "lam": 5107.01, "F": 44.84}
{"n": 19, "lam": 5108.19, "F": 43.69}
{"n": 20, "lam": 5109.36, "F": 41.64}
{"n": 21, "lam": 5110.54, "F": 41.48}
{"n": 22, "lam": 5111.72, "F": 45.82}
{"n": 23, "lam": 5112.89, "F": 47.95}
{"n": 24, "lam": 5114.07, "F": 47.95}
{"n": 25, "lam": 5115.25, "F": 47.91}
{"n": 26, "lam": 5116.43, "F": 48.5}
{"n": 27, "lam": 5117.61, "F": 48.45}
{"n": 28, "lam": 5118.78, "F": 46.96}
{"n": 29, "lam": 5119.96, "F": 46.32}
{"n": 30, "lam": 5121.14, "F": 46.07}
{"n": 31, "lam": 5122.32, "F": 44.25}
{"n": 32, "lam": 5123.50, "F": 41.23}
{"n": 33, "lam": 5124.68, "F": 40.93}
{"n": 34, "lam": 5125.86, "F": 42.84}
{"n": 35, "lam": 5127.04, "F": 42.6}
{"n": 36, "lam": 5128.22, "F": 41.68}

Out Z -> 5110.54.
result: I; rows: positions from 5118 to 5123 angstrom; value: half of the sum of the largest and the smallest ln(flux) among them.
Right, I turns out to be 3.820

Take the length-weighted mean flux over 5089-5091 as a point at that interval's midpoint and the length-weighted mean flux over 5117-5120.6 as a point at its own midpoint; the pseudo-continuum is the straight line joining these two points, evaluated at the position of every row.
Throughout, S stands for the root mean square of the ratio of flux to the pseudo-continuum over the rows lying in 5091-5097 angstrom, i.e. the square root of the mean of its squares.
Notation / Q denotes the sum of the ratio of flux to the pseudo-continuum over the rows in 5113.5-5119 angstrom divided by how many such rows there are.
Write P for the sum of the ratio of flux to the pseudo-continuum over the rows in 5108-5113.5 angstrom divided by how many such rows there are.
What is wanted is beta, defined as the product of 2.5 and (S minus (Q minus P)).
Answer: 2.37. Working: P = 0.95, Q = 1.019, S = 1.02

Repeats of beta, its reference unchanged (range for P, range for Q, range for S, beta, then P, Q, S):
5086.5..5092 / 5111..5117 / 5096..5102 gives 2.31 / 1.01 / 1.018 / 0.93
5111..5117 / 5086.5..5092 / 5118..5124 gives 2.38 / 1.02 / 1.012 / 0.95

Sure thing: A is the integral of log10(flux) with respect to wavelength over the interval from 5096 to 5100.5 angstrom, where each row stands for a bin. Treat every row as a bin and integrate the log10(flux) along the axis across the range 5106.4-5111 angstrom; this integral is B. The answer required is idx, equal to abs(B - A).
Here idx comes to 0.2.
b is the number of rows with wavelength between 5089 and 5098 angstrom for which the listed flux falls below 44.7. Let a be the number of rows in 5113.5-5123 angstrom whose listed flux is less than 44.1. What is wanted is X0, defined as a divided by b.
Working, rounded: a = 0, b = 4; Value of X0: 0.0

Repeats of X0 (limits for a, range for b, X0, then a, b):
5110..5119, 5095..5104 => 0.1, 1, 7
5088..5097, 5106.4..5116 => 0.7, 2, 3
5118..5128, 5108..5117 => 1.3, 4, 3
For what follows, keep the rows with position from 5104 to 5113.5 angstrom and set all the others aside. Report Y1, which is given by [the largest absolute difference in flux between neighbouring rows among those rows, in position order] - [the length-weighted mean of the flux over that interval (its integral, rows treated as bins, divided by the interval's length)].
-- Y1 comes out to -40.2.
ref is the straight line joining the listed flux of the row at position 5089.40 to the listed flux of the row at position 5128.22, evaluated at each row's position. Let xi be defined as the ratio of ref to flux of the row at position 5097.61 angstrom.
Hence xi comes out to 1.09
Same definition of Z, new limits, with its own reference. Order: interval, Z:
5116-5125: 5124.68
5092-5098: 5097.61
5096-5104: 5097.61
